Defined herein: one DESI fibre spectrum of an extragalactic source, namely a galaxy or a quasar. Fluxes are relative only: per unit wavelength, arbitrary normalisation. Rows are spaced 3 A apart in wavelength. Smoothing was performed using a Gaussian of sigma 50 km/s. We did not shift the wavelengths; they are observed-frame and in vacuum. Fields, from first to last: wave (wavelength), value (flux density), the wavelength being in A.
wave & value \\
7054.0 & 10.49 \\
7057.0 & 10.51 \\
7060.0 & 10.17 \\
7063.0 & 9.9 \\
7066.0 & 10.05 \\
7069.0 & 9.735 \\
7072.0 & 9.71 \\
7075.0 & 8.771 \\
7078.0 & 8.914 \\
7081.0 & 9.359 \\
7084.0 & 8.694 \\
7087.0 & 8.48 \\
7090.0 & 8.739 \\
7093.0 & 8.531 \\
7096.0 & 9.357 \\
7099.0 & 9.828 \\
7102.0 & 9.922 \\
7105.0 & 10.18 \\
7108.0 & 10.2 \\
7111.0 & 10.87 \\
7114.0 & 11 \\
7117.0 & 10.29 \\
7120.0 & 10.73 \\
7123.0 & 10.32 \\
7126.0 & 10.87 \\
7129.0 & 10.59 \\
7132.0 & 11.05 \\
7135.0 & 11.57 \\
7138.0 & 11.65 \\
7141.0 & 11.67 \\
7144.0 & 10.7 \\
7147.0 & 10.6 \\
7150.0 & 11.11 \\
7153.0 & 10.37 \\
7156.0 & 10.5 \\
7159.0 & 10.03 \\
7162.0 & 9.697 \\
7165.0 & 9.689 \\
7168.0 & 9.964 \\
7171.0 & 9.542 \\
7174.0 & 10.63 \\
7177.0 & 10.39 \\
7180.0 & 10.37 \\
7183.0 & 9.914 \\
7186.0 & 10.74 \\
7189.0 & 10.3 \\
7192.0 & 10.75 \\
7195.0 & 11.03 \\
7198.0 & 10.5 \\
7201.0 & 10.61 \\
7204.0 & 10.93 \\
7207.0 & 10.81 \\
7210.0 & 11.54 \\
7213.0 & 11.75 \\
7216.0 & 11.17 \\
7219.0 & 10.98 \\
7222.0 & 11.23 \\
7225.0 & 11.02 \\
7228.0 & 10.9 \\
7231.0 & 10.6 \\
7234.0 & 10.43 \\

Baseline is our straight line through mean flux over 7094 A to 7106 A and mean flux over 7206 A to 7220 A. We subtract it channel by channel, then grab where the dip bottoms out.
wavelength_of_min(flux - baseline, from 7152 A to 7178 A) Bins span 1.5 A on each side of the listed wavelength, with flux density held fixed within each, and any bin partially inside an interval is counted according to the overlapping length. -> 7171.0 A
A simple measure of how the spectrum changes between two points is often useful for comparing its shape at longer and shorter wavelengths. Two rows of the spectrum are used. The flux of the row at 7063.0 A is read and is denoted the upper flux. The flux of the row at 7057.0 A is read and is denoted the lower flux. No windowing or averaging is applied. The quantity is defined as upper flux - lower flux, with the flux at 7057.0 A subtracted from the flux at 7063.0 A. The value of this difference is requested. -0.6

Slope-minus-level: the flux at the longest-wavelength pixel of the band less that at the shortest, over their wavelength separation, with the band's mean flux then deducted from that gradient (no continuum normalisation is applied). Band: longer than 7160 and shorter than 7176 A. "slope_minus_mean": -9.8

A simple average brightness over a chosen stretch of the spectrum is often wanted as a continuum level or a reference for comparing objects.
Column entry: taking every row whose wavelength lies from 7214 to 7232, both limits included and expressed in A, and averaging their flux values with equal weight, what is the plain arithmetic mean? 11.0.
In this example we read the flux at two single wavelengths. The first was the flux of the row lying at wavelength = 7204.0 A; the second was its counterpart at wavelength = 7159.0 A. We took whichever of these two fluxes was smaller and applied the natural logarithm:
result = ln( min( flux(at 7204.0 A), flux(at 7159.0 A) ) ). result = 2.31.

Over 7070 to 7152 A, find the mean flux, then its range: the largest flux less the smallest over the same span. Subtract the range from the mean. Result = 6.9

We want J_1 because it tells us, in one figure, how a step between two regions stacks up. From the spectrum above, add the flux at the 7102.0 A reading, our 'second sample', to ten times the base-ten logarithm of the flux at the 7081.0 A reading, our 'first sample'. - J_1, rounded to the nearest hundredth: 19.63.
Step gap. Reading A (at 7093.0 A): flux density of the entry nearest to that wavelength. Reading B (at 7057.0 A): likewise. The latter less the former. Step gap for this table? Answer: 2.0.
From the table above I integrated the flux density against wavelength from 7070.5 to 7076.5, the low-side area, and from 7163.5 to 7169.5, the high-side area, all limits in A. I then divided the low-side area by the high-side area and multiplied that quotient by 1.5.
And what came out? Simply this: 1.41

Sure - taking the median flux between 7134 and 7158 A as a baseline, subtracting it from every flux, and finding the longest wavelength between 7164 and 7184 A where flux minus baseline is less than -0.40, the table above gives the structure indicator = 7183.0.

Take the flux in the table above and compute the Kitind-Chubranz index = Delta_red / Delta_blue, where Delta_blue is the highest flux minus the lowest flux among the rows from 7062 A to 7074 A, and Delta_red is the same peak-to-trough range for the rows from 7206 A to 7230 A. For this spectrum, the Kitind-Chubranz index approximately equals 2.8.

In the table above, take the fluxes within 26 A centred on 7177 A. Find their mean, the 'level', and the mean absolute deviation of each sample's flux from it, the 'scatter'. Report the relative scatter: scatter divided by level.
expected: 0.034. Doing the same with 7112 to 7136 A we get 0.030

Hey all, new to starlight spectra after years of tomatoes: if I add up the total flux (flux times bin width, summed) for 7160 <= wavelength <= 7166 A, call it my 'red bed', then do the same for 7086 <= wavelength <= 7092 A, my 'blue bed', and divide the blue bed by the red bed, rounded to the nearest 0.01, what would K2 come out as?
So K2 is 0.89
